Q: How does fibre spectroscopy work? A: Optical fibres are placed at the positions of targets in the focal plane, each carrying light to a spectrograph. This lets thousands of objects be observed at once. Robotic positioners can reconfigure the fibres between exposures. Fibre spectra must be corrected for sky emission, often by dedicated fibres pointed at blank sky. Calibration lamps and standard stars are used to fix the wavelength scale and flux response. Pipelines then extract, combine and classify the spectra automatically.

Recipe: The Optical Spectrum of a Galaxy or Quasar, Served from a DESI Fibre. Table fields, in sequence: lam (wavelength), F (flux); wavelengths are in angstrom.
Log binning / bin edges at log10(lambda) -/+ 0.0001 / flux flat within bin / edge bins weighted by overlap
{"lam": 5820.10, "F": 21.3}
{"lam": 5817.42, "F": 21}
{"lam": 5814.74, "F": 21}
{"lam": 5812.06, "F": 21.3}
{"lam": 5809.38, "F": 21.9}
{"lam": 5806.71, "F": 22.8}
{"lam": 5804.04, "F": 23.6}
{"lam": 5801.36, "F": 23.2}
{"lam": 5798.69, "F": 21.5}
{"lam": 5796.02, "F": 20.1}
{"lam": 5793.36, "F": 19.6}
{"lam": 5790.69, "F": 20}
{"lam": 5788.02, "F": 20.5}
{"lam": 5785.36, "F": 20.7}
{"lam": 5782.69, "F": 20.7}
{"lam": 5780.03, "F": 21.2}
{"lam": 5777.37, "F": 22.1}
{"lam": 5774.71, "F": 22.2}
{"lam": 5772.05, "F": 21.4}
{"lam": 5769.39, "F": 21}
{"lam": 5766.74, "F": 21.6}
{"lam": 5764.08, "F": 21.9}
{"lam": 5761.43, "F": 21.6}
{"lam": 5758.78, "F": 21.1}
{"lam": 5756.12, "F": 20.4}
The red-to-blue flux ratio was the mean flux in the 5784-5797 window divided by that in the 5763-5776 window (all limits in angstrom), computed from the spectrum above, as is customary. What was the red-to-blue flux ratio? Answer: 0.93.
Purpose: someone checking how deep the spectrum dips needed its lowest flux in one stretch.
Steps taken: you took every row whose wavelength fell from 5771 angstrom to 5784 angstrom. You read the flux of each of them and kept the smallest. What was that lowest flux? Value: 20.7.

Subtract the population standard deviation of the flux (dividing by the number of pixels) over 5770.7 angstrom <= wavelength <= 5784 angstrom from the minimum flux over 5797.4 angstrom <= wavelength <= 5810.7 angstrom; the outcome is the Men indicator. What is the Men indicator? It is 20.9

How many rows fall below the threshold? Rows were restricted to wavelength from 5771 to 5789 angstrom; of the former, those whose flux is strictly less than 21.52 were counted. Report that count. 5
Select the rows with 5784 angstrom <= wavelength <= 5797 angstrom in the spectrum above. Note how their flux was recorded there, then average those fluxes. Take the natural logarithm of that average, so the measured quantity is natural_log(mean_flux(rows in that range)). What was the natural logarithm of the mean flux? 3.00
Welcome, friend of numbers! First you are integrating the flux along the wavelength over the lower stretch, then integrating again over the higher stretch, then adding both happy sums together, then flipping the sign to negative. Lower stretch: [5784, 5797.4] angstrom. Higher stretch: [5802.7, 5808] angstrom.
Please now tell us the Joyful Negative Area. -393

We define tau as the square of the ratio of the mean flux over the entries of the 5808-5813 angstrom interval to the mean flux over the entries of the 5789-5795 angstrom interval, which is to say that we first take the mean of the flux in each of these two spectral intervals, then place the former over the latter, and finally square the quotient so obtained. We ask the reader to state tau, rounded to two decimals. 1.19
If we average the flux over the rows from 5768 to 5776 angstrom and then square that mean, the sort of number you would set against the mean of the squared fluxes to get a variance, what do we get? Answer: 464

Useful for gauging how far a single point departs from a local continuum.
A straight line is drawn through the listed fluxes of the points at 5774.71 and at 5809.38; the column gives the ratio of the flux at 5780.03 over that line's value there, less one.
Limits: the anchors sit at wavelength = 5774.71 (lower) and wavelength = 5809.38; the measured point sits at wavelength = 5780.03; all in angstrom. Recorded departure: -0.043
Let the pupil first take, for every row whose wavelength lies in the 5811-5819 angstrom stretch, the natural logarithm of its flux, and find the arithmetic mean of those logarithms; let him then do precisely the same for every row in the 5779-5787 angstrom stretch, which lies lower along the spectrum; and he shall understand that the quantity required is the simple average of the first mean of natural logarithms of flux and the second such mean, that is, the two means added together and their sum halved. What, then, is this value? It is 3.04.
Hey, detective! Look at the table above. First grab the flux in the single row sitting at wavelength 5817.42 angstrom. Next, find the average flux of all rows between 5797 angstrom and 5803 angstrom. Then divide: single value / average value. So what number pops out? 0.94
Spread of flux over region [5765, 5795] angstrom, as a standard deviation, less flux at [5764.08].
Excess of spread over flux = -21.1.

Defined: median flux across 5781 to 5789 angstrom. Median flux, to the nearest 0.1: 20.7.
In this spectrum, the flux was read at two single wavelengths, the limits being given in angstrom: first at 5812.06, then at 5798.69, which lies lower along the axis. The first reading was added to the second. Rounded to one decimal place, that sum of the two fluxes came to 42.8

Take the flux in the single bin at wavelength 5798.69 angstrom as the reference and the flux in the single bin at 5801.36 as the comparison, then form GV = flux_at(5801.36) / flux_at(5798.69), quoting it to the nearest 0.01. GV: 1.08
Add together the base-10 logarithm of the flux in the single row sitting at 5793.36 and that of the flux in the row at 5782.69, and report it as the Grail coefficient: 2.61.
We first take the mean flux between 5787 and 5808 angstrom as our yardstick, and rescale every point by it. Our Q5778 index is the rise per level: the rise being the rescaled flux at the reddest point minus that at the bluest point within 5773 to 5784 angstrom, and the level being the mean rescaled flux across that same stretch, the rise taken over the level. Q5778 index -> -0.070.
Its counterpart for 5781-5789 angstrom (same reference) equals -0.010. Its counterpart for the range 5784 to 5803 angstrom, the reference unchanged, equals 0.120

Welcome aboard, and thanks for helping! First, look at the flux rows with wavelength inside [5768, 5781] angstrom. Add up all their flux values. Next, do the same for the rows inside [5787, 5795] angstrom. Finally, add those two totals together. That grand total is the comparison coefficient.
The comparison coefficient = 168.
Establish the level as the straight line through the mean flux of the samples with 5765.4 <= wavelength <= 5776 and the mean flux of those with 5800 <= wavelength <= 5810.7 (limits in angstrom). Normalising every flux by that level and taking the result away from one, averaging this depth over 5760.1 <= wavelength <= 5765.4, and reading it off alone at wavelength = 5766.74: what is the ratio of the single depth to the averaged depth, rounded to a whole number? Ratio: 0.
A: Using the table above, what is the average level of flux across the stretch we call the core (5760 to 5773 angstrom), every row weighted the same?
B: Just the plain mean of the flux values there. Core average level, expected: 21.5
